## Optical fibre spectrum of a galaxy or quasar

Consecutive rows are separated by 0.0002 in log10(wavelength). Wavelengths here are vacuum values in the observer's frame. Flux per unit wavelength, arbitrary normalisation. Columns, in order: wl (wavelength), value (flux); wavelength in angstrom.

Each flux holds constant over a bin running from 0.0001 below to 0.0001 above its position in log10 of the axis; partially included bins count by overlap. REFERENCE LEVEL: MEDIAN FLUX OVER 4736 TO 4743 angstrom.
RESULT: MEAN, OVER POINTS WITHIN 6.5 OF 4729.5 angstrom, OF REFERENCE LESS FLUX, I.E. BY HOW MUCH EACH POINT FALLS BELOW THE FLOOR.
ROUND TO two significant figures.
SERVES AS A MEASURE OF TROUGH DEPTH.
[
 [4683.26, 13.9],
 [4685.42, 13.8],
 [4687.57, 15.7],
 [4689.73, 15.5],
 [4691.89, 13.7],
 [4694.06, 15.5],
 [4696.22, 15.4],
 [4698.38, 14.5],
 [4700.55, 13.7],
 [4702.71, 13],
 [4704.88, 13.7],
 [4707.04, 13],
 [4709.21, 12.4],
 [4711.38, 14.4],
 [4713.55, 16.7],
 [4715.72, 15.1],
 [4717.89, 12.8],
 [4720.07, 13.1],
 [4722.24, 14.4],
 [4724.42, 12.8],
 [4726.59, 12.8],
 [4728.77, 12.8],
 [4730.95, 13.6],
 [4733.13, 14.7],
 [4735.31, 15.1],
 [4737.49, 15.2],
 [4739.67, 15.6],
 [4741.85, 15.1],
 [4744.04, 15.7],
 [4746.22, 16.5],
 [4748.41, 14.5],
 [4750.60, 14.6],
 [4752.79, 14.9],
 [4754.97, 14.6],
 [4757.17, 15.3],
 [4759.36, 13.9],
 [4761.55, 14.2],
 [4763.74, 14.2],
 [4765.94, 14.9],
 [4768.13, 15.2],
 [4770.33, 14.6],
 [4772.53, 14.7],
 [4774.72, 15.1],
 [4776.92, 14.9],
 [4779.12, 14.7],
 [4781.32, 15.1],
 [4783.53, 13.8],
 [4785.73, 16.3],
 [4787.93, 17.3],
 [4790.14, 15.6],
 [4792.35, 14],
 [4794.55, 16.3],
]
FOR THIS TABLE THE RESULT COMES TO 1.6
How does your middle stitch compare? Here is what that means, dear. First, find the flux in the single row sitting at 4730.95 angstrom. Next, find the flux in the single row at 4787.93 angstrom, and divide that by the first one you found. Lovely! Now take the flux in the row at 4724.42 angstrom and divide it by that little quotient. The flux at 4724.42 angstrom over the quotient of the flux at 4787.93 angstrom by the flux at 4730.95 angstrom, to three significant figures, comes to 10.1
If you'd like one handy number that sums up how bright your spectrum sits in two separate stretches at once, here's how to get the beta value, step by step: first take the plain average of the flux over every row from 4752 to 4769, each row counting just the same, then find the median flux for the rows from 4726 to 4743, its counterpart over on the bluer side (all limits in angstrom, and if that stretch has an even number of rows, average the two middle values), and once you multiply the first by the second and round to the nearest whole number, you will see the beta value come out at 218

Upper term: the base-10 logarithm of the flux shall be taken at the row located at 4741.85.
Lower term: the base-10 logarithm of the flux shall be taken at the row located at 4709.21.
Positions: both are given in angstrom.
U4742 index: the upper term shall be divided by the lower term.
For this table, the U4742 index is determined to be 1.08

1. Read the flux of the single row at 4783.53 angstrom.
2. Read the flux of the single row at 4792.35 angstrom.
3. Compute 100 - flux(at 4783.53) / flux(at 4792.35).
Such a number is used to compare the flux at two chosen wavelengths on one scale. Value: 99.0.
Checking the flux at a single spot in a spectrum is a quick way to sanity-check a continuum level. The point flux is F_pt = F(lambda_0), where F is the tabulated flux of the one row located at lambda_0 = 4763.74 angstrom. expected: 14.2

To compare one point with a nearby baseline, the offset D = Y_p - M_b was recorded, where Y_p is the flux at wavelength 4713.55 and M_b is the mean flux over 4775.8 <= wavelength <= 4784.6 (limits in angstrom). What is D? 2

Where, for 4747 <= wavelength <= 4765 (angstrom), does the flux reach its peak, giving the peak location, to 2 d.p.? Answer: 4757.17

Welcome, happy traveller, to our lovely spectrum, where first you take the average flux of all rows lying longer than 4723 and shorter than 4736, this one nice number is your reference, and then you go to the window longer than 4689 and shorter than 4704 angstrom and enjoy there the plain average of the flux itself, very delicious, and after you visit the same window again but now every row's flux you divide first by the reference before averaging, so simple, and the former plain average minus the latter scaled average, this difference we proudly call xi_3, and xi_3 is 13.4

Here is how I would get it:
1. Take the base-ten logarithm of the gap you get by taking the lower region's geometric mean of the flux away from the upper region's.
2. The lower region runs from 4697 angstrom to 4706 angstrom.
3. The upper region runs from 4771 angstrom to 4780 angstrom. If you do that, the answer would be 0.05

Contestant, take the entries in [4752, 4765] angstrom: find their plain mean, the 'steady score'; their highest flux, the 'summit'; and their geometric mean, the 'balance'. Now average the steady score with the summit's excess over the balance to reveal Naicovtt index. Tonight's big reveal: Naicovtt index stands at 7.65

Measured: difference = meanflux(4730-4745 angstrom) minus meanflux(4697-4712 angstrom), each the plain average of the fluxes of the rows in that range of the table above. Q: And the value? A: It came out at 1.5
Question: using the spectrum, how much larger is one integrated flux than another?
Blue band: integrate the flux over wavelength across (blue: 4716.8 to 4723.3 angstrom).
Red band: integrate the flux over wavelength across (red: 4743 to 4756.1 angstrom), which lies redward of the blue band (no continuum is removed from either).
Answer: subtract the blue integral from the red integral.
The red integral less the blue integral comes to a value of 111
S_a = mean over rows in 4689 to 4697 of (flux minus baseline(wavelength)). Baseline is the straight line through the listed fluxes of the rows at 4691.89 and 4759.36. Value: 1.3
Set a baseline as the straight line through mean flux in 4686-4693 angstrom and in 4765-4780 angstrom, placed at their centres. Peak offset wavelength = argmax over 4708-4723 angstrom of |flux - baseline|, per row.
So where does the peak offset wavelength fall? 4709.21 angstrom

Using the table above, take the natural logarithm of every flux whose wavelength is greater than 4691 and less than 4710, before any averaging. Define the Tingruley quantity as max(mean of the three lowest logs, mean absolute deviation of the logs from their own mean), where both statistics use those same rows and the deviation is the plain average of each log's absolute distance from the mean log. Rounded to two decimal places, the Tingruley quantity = 2.55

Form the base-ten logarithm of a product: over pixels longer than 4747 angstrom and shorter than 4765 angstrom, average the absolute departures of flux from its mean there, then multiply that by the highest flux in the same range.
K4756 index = 0.70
